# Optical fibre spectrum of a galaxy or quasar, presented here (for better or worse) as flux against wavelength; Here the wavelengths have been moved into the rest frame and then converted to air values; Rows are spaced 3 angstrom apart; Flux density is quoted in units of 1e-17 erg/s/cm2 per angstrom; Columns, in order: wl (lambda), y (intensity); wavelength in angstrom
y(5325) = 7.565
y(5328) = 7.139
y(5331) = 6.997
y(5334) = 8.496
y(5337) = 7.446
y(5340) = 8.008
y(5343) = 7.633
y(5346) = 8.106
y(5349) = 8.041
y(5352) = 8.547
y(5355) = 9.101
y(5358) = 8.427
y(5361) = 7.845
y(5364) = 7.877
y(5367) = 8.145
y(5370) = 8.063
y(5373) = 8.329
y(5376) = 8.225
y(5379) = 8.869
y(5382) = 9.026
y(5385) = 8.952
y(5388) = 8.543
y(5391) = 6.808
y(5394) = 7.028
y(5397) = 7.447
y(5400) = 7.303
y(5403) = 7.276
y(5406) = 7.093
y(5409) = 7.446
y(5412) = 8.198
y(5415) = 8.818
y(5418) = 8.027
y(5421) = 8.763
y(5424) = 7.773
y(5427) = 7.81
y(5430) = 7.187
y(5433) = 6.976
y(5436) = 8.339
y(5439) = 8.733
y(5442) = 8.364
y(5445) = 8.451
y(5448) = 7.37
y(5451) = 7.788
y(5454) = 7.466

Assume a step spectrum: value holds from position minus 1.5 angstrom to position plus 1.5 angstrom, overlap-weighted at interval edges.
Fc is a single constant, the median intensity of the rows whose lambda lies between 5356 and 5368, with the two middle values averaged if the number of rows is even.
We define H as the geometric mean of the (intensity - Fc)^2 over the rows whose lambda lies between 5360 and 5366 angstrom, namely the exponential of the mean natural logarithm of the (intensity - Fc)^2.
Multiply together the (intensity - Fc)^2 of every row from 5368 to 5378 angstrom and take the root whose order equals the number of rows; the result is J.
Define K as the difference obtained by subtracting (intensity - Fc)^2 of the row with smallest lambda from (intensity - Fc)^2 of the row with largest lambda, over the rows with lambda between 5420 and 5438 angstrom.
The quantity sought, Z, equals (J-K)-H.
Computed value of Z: 0.5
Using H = 0.02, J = 0.02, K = -0.5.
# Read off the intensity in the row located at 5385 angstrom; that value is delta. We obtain 8.952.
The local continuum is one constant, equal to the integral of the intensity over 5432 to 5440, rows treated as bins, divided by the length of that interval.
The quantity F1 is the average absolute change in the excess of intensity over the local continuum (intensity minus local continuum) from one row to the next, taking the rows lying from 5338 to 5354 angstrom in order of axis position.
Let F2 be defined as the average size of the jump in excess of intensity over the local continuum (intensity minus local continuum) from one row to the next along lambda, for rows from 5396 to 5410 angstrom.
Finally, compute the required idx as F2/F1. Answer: 0.5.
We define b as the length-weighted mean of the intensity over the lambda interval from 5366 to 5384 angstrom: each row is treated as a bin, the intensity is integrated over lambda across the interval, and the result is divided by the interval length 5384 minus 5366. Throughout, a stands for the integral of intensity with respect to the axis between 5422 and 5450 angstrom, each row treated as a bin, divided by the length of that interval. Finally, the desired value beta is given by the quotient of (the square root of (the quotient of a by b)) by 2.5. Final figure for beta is 0.386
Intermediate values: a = 7.90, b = 8.47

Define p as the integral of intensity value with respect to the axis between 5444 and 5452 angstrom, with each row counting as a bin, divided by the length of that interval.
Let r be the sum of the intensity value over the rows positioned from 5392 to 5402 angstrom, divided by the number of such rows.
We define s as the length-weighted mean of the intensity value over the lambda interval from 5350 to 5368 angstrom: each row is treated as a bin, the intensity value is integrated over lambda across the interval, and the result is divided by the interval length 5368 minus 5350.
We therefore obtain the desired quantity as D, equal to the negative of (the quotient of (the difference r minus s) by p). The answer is 0.135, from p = 7.84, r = 7.26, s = 8.32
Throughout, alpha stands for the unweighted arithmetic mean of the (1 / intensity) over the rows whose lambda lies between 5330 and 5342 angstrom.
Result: 0.130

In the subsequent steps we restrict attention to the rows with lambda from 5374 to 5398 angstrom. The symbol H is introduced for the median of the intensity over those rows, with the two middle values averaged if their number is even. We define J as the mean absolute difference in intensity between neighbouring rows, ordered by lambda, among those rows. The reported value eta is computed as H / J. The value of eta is 16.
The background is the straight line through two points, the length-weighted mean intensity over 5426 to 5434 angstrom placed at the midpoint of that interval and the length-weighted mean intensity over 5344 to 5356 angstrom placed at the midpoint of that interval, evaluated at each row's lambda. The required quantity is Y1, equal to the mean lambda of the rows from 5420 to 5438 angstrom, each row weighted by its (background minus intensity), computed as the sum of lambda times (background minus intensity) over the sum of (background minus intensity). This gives 5426.5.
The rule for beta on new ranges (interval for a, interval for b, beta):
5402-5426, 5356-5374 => 0.395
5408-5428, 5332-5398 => 0.400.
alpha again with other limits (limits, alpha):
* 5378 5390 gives 0.113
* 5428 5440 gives 0.129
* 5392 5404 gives 0.138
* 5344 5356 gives 0.119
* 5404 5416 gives 0.128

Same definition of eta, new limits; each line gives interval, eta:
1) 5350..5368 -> 20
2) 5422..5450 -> 15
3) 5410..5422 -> 12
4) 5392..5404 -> 37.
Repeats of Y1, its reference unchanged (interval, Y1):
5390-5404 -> 5395.3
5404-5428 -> 5420.6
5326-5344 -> 5334.0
